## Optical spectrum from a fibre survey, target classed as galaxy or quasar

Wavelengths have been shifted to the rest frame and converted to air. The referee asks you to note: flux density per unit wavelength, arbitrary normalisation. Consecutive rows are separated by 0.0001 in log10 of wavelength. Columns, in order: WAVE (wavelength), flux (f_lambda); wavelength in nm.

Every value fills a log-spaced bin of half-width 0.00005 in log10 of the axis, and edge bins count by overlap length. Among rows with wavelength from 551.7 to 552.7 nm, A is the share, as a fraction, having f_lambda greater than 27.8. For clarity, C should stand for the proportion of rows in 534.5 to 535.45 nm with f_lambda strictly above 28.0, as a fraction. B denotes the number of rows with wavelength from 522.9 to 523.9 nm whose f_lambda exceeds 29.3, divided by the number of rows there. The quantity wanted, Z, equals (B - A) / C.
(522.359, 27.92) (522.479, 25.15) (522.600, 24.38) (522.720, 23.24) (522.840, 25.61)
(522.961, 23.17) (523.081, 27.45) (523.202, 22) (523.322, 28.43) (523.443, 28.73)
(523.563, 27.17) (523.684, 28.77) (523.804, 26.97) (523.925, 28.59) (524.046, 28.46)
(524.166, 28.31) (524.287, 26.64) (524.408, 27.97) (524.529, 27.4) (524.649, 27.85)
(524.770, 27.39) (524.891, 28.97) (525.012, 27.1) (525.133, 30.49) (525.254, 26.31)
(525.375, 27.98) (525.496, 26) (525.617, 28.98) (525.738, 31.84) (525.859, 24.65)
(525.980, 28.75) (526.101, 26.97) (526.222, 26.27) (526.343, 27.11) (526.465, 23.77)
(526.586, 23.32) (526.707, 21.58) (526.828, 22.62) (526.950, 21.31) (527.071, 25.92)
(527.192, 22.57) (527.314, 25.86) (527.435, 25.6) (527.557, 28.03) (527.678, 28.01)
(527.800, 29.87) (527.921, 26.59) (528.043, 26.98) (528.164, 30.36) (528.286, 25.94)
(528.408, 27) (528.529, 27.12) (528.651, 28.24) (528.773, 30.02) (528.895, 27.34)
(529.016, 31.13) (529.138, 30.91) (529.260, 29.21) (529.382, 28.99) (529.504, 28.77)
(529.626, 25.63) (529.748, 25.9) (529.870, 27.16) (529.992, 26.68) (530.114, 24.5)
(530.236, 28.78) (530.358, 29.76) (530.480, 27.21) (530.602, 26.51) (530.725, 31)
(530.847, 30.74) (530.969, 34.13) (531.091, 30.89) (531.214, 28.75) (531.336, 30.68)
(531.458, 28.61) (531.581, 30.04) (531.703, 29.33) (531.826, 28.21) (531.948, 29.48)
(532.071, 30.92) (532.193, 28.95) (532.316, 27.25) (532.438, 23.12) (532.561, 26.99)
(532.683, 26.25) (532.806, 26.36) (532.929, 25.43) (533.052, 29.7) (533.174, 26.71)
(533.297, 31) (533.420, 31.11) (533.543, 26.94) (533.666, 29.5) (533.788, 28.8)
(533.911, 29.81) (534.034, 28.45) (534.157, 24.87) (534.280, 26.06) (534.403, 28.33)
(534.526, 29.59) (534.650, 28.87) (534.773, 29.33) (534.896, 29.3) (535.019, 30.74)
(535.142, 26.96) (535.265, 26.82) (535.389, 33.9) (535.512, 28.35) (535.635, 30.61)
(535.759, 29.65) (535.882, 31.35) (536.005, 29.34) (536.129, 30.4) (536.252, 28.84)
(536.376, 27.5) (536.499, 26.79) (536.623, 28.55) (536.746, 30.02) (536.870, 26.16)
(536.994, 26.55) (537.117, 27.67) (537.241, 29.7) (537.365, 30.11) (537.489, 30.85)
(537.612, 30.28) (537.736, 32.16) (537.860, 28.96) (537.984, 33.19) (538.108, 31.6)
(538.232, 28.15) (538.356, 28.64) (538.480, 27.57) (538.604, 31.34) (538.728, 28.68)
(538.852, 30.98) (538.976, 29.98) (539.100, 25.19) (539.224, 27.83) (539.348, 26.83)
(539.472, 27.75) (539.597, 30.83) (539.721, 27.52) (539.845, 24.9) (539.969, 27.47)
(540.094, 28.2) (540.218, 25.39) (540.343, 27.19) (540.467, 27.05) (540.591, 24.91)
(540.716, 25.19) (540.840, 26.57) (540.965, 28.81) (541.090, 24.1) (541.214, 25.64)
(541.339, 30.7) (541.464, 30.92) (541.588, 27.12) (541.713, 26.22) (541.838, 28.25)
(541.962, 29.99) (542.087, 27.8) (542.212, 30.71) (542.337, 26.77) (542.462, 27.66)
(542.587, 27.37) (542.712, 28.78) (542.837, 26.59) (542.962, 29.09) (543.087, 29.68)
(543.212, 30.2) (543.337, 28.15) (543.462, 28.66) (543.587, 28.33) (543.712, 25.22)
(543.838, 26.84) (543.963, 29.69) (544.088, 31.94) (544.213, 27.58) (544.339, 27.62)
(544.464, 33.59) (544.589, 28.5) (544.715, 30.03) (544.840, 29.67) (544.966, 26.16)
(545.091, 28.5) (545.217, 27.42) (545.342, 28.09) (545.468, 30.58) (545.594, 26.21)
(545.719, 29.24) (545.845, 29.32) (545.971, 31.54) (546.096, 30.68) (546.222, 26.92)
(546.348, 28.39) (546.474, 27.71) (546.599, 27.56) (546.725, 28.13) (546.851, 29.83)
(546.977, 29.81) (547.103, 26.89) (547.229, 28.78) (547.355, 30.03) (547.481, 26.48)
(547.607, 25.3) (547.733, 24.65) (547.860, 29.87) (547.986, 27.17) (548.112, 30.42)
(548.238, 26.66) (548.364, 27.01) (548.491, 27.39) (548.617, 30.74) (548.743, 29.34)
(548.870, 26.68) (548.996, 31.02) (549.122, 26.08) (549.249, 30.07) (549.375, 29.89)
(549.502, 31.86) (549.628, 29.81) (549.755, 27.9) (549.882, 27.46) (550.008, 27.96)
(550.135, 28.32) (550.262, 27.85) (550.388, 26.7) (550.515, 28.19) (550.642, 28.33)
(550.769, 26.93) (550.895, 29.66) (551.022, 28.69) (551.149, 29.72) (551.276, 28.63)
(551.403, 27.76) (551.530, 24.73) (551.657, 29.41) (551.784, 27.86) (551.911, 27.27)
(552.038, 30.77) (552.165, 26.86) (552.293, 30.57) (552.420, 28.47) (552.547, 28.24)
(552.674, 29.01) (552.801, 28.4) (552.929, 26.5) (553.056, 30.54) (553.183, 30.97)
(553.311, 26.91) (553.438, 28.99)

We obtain -1.0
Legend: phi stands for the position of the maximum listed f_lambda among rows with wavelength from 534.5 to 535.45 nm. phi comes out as 535.389 nm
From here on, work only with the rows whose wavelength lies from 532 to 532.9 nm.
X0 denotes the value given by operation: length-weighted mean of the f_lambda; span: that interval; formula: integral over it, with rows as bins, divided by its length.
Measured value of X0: 27.1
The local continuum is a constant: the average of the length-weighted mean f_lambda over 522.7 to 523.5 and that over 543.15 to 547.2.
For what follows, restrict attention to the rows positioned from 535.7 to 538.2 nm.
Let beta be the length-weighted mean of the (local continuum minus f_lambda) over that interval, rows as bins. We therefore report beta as -2.3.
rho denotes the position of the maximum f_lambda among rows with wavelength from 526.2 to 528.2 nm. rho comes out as 528.164 nm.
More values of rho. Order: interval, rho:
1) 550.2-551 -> 550.895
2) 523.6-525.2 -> 525.133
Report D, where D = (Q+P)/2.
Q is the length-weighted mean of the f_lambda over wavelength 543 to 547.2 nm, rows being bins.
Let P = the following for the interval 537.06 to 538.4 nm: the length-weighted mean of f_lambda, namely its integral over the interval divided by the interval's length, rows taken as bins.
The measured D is 29.4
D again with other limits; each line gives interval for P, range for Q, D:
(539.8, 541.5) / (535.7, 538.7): 28.1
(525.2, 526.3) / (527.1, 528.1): 27.1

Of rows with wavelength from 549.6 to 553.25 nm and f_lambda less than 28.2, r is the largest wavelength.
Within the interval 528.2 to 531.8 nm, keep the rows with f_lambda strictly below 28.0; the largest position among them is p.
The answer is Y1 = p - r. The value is -22.33 nm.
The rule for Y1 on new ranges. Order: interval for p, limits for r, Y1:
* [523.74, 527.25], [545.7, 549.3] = -21.93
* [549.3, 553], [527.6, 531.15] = 22.33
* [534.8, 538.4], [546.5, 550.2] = -12.89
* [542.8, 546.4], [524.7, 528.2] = 18.18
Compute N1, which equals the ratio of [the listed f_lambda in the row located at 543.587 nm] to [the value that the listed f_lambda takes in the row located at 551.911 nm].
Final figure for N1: 1.04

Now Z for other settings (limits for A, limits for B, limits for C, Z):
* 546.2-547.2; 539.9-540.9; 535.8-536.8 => -0.7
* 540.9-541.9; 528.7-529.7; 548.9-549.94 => -0.2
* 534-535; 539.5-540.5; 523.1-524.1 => -1.0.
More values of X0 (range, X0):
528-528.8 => 27.9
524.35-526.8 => 27.0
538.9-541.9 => 27.3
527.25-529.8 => 28.0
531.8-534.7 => 28.0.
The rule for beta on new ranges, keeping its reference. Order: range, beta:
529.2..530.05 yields -0.3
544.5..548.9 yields -1.2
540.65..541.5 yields -0.1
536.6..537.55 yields -1.5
